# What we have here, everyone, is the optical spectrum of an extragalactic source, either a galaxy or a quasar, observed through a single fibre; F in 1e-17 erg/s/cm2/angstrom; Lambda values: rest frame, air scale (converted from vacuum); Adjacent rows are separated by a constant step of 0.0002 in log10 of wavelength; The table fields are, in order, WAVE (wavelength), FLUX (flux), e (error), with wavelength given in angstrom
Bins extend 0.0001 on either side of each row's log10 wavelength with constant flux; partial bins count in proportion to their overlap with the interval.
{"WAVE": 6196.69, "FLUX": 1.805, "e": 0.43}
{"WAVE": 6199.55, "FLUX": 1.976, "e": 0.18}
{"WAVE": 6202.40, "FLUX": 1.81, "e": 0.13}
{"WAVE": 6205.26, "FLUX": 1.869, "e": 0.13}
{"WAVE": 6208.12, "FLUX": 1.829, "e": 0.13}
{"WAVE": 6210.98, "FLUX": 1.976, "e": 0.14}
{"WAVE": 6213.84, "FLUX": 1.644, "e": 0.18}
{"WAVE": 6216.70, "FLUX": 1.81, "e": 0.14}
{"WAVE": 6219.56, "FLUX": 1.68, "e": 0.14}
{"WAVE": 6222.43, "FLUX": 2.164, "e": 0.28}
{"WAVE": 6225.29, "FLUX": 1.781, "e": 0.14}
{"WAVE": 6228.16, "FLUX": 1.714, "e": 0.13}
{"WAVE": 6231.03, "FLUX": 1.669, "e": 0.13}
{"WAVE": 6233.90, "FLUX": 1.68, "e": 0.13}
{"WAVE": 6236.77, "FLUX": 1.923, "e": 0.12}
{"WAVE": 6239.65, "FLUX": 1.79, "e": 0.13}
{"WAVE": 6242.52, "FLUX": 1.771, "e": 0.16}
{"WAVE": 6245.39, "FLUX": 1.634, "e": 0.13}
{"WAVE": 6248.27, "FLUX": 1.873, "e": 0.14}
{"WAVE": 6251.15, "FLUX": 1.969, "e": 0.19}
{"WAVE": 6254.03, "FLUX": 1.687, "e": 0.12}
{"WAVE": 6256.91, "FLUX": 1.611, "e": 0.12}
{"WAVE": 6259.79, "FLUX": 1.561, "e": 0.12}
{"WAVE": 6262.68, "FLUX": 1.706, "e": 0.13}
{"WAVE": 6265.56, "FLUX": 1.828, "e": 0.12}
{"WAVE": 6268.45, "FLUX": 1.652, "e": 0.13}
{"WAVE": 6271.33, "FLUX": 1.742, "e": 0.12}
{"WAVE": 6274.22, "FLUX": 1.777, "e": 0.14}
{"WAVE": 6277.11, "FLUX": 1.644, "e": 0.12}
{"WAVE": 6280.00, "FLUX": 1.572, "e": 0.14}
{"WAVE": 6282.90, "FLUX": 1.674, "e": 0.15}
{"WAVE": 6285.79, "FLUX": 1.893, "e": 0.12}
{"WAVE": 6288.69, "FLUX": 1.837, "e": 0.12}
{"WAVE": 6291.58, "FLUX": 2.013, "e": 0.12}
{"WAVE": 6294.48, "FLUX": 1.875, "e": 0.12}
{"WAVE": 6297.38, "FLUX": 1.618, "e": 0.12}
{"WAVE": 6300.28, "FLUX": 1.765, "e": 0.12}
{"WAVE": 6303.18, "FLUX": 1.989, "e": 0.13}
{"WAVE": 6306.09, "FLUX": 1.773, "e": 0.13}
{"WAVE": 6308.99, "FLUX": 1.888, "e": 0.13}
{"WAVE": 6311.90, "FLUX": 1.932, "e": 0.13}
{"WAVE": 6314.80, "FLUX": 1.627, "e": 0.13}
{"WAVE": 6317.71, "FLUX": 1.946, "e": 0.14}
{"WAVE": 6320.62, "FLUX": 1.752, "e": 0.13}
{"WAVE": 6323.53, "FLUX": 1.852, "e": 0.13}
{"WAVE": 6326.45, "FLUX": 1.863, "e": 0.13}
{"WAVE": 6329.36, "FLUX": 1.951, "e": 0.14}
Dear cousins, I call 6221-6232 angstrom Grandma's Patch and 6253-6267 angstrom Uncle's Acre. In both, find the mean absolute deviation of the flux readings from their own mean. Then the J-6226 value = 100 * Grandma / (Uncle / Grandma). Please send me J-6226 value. 37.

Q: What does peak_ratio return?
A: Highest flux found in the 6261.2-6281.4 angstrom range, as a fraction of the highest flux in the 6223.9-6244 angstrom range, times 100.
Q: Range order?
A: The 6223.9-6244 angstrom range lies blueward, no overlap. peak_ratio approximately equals 95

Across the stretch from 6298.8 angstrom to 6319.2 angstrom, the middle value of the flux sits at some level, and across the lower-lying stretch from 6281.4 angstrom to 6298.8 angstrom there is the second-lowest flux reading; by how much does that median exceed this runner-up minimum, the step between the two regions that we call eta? 0.21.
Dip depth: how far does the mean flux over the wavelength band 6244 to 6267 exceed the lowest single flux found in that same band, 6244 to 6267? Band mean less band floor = 0.17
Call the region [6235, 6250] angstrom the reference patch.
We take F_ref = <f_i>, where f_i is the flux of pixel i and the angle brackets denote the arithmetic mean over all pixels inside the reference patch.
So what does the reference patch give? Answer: 1.80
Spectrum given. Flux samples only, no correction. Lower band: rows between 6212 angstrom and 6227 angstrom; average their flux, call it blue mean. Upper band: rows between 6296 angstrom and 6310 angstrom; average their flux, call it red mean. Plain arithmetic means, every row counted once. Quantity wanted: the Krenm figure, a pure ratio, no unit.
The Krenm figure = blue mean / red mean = 1.01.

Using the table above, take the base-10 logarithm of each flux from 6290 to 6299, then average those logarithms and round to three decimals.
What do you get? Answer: 0.262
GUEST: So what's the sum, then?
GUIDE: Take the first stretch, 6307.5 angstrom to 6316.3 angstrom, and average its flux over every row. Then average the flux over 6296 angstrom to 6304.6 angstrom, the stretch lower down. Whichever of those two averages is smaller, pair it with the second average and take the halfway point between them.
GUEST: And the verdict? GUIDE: 1.79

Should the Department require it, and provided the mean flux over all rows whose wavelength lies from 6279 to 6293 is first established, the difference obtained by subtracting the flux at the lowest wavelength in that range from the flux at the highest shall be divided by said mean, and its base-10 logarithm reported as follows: -0.61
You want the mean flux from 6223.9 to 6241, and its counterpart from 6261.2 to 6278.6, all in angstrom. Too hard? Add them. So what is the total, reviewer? 3.48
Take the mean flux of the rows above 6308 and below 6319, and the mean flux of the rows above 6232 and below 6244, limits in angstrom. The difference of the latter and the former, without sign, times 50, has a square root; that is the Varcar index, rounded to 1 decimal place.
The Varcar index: 1.7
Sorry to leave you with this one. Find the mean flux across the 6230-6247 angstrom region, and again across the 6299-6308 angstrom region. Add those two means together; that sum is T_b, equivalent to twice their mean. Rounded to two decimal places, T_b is 3.59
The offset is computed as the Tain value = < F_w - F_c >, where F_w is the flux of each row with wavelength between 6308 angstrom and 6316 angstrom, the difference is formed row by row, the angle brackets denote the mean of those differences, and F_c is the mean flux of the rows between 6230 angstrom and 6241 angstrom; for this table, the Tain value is 0.05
